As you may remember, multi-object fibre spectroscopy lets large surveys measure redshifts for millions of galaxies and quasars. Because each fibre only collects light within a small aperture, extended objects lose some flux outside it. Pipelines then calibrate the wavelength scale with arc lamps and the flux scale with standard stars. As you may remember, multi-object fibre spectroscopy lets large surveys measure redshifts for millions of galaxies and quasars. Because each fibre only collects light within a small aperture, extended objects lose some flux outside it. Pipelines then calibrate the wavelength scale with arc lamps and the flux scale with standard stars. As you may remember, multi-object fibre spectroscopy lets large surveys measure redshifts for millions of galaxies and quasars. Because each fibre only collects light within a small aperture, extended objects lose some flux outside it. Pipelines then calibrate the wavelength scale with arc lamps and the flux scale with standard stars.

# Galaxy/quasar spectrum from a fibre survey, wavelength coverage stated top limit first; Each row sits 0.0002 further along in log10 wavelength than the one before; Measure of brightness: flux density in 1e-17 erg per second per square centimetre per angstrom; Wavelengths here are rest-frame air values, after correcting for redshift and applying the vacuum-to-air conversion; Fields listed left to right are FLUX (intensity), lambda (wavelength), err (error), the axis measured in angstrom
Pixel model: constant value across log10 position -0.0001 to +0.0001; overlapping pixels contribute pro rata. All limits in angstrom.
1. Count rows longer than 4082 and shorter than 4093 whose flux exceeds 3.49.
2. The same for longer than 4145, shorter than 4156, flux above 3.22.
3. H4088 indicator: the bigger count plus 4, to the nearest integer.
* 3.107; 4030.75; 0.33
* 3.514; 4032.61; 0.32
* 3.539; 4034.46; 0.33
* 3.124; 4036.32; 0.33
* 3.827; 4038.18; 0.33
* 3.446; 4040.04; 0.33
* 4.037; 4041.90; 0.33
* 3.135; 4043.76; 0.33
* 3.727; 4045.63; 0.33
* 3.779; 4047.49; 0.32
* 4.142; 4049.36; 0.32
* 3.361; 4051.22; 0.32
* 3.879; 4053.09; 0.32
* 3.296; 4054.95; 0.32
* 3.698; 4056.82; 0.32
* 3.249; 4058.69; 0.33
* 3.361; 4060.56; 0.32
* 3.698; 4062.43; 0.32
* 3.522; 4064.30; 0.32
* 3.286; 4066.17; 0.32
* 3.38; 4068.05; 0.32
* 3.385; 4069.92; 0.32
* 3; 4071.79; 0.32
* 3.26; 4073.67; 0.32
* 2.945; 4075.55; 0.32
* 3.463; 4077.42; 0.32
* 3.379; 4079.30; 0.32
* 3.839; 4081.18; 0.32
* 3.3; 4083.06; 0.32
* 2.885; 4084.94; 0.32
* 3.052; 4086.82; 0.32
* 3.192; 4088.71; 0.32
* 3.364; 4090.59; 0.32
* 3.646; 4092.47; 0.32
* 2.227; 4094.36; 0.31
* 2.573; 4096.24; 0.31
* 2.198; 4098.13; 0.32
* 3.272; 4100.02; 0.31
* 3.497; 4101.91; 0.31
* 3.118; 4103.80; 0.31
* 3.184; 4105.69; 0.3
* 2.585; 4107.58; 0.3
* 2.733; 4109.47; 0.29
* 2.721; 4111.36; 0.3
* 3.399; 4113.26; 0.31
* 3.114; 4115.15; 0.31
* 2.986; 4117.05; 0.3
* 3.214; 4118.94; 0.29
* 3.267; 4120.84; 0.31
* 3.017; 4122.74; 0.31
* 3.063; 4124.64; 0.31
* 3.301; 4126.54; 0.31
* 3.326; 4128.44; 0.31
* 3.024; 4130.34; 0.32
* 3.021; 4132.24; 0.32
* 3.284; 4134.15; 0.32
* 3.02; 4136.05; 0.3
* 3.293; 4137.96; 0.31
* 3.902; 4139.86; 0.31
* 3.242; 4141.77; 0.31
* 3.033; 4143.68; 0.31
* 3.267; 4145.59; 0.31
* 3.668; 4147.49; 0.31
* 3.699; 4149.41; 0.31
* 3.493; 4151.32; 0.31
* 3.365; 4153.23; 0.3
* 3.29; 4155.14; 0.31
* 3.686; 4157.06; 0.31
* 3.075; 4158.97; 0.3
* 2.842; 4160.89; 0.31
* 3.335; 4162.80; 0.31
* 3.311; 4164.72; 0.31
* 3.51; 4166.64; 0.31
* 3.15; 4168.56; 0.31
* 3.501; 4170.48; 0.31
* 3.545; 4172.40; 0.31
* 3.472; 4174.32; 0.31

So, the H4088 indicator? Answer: 10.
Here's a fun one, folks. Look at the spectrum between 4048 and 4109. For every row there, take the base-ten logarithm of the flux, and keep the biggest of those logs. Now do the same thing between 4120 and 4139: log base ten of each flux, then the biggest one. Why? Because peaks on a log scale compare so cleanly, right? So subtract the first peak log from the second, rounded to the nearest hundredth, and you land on -0.10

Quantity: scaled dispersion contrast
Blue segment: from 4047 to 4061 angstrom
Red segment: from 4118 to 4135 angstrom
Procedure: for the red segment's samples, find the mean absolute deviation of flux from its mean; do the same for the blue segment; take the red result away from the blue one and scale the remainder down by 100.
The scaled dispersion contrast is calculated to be 0.0016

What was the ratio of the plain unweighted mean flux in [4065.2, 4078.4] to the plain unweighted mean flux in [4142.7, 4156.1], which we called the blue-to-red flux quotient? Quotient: 0.95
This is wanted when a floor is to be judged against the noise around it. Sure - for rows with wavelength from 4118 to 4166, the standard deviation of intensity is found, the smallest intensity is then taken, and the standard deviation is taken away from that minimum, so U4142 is 2.59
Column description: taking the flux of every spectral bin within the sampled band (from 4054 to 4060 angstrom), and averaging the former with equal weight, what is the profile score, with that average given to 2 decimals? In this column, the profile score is 3.41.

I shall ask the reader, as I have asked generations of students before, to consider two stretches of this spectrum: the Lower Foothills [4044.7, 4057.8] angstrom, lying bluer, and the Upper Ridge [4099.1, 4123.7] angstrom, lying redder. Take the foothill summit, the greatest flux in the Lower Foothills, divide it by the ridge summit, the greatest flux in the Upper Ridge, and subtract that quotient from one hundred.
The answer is 98.8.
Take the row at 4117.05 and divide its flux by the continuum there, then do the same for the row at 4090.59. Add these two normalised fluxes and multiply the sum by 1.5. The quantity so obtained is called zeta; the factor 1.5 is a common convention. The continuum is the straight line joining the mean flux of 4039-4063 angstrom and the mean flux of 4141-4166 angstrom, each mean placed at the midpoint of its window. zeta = 2.75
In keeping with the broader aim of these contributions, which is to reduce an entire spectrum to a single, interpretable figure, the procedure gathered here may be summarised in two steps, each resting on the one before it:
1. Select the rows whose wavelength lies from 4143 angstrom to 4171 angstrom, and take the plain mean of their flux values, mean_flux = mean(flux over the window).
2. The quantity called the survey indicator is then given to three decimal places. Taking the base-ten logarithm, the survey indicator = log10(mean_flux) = 0.525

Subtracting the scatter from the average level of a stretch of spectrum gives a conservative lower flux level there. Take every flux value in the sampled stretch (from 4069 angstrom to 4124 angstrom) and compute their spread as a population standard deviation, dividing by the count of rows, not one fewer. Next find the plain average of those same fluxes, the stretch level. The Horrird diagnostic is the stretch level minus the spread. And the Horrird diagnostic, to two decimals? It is 2.72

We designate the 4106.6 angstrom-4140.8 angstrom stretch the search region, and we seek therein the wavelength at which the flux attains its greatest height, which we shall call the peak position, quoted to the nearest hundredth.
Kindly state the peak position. 4139.86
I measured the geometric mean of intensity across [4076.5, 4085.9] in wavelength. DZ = 3.4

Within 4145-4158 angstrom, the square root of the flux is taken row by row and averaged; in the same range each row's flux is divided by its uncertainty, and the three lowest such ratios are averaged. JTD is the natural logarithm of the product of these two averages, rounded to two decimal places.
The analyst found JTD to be 3.00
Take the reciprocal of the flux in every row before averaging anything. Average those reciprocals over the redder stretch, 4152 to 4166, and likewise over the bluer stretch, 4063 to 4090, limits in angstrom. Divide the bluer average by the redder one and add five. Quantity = 6.00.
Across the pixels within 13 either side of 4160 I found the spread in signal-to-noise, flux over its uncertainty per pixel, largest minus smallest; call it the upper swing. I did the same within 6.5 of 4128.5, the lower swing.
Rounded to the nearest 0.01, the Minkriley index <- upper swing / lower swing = 2.15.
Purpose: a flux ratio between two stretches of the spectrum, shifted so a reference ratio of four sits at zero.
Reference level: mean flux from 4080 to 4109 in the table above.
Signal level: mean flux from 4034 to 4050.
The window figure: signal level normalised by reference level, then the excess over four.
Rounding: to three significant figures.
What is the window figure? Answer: -2.81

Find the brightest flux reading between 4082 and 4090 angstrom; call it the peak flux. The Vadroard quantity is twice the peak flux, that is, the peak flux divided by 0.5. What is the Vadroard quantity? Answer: 6.6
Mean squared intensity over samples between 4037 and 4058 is 13.5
